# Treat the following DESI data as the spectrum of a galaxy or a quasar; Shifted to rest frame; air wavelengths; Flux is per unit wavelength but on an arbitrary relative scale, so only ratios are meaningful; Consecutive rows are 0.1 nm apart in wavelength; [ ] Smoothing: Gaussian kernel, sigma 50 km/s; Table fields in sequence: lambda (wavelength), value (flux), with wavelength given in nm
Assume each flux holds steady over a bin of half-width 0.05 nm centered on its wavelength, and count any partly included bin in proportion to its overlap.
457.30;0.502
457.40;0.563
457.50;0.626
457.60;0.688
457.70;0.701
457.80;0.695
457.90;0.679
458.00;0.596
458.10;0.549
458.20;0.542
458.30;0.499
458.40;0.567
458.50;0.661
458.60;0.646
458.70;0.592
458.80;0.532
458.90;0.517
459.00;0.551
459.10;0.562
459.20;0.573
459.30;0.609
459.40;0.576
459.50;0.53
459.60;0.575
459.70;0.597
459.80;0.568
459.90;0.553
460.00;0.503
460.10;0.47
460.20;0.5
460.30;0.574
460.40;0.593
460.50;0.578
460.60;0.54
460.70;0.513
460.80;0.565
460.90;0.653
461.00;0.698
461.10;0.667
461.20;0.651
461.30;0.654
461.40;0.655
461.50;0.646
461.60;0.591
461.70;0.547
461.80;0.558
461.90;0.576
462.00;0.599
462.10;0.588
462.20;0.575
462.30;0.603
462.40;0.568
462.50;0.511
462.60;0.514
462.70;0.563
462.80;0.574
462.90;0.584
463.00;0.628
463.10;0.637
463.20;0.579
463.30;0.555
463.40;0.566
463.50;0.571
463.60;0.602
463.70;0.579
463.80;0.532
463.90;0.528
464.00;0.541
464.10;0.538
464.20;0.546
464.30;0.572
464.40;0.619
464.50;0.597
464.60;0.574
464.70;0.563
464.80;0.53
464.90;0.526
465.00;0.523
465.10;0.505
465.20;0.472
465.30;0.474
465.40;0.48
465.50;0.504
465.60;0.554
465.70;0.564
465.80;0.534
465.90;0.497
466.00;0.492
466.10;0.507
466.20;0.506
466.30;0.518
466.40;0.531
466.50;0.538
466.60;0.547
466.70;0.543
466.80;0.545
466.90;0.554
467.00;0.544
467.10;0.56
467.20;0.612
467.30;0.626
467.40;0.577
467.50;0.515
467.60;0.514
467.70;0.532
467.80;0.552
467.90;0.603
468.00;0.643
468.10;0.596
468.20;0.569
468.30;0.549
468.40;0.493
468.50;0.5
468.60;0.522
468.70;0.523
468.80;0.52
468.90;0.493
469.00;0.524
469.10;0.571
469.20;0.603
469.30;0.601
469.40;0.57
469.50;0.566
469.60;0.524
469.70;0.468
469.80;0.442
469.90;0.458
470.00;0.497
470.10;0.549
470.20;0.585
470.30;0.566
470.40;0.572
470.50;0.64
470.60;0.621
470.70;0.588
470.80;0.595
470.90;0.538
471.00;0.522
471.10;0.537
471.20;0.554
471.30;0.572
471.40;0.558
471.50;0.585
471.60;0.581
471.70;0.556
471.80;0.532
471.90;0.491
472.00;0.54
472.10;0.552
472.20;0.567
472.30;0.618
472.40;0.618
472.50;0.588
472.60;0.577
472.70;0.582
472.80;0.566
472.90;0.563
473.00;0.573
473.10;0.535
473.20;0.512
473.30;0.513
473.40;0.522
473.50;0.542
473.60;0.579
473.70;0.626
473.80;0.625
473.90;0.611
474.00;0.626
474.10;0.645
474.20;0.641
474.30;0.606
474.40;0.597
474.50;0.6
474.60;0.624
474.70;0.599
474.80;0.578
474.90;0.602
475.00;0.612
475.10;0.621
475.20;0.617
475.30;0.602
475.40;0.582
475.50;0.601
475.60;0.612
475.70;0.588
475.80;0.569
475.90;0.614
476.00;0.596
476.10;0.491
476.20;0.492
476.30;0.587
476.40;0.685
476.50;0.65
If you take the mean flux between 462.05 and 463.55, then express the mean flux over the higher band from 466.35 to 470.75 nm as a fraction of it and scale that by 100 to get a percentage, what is 96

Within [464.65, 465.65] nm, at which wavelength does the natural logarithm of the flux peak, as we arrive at 464.70 nm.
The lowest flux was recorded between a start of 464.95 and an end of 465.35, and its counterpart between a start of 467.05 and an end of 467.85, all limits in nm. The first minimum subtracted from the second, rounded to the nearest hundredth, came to 0.04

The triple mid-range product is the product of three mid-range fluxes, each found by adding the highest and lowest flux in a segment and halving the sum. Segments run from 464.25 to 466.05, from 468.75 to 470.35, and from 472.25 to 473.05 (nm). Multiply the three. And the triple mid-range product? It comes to 0.168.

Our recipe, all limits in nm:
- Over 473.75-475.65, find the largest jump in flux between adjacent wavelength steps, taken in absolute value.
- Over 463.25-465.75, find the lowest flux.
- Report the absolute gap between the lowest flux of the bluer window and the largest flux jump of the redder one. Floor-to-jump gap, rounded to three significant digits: 0.437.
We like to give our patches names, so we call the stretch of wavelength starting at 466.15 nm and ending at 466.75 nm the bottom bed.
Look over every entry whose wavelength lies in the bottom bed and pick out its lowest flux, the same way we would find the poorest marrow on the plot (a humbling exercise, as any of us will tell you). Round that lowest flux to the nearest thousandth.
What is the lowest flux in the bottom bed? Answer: 0.506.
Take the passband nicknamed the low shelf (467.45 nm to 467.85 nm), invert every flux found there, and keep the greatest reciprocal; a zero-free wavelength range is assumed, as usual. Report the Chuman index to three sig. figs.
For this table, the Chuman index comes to 1.95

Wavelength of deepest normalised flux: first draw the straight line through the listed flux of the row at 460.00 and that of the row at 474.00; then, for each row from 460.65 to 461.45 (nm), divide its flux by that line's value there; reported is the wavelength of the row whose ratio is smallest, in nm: 460.70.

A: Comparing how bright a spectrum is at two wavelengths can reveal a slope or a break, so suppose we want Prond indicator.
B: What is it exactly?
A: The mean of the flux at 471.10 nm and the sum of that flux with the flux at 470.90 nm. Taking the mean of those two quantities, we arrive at 0.806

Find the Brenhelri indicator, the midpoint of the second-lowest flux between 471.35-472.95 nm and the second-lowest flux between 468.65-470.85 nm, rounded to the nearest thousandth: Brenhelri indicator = 0.495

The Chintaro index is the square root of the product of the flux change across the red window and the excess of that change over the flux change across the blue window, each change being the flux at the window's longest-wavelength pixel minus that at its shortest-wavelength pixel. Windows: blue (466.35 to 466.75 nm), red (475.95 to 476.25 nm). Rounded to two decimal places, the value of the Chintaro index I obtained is 0.11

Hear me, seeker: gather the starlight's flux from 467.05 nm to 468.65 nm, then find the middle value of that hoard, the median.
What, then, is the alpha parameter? 0.556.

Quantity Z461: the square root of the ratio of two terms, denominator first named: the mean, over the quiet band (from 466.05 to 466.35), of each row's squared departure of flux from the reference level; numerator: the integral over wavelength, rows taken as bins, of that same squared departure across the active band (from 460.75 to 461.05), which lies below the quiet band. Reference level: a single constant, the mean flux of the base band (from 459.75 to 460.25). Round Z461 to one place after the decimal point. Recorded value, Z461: 7.2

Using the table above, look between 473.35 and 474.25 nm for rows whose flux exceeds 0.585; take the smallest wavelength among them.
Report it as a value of 473.70 nm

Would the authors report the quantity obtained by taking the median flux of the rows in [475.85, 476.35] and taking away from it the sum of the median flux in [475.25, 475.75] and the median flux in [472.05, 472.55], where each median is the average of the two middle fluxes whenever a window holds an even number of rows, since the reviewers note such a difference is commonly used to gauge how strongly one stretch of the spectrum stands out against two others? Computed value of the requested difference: -0.602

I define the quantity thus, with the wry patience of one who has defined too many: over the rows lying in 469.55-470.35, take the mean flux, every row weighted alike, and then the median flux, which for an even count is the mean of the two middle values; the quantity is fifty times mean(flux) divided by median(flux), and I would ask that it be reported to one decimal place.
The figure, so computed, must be 50.1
